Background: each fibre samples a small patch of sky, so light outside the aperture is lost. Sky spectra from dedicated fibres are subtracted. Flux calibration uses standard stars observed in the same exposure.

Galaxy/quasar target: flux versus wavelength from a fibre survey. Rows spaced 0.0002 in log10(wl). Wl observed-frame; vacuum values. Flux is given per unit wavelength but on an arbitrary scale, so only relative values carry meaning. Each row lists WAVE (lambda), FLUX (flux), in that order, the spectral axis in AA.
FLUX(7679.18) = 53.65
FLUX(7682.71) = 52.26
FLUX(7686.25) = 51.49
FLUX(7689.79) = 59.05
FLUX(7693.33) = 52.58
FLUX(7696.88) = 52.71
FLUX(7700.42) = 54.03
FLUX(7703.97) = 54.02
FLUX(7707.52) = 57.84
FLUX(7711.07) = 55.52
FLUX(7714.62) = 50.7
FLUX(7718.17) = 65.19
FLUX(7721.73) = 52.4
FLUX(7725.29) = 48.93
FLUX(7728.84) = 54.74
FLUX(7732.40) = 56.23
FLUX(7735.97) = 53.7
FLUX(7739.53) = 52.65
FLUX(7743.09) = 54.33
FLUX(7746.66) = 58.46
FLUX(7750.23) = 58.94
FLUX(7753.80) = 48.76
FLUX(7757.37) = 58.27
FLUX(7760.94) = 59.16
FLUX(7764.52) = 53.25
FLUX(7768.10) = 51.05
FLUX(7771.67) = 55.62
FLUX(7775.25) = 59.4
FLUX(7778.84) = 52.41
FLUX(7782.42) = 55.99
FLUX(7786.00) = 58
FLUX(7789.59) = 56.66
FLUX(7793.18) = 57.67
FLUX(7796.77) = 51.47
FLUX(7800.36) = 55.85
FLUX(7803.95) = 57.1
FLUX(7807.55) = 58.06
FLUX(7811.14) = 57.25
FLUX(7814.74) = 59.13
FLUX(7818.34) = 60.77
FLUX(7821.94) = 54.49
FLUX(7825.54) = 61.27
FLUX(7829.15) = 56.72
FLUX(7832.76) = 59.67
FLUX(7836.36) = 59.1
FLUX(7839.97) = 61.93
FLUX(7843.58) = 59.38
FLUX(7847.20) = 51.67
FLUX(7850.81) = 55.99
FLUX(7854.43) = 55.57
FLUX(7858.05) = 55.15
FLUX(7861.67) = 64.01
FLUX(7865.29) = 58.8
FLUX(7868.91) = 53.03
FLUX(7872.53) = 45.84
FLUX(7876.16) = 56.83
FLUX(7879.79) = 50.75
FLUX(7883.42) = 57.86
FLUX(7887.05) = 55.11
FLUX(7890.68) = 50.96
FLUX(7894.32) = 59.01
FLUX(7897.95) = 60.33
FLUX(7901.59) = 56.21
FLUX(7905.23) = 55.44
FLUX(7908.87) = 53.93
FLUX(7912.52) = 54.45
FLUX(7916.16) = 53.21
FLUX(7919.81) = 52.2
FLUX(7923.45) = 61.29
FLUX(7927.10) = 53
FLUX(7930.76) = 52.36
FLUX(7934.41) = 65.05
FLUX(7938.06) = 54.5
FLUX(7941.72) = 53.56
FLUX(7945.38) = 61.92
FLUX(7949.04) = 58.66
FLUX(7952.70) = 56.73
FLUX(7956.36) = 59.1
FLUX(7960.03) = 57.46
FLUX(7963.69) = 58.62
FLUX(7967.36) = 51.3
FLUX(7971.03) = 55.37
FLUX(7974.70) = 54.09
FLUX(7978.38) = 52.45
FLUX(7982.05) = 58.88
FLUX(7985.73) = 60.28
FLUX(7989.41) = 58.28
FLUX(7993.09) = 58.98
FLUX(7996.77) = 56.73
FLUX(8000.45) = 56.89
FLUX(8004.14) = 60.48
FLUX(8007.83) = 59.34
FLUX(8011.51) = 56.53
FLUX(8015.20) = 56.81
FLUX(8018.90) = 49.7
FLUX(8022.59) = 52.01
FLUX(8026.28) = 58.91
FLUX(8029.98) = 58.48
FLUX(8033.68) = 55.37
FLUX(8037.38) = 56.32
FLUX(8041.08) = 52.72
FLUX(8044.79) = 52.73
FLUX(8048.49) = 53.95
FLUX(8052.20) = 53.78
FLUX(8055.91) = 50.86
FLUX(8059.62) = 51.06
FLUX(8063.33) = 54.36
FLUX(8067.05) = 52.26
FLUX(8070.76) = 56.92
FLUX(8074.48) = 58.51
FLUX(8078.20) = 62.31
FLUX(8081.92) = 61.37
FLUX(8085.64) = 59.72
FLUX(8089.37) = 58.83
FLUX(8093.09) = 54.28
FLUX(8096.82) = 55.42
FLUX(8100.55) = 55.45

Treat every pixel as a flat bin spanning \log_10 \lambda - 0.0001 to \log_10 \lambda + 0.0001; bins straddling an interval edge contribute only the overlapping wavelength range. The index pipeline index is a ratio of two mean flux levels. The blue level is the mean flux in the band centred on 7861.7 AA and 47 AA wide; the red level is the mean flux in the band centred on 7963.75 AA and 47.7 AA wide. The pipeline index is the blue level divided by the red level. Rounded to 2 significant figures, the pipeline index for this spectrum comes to 0.98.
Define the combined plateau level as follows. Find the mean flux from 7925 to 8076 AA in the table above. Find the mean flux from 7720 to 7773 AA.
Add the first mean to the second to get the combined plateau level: 110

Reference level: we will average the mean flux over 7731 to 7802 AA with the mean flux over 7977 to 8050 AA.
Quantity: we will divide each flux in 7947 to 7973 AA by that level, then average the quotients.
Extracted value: 1.02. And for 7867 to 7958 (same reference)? 1.00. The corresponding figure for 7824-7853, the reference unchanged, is 1.04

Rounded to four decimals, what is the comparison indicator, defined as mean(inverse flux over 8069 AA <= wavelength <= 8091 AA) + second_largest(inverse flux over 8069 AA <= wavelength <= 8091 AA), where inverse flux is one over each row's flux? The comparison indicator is 0.0339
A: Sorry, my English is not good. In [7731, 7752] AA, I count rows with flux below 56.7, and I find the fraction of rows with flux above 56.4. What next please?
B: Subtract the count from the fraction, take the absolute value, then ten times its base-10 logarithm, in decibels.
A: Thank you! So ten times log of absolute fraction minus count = 6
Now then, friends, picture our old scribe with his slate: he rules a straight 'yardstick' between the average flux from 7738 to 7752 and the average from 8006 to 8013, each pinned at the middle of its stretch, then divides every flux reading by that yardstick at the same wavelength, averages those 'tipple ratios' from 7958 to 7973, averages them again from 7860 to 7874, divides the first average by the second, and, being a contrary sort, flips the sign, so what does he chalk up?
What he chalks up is -0.99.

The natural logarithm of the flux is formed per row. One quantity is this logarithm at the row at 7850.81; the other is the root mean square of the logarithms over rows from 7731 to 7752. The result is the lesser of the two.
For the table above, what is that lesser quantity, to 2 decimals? 4.02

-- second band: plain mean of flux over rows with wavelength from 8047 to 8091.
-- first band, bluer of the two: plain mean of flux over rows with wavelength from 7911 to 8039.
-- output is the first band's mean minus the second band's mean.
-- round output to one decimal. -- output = 0.4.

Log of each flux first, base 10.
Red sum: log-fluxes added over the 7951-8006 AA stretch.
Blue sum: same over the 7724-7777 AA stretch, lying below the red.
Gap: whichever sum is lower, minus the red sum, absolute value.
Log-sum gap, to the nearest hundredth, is 0.26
